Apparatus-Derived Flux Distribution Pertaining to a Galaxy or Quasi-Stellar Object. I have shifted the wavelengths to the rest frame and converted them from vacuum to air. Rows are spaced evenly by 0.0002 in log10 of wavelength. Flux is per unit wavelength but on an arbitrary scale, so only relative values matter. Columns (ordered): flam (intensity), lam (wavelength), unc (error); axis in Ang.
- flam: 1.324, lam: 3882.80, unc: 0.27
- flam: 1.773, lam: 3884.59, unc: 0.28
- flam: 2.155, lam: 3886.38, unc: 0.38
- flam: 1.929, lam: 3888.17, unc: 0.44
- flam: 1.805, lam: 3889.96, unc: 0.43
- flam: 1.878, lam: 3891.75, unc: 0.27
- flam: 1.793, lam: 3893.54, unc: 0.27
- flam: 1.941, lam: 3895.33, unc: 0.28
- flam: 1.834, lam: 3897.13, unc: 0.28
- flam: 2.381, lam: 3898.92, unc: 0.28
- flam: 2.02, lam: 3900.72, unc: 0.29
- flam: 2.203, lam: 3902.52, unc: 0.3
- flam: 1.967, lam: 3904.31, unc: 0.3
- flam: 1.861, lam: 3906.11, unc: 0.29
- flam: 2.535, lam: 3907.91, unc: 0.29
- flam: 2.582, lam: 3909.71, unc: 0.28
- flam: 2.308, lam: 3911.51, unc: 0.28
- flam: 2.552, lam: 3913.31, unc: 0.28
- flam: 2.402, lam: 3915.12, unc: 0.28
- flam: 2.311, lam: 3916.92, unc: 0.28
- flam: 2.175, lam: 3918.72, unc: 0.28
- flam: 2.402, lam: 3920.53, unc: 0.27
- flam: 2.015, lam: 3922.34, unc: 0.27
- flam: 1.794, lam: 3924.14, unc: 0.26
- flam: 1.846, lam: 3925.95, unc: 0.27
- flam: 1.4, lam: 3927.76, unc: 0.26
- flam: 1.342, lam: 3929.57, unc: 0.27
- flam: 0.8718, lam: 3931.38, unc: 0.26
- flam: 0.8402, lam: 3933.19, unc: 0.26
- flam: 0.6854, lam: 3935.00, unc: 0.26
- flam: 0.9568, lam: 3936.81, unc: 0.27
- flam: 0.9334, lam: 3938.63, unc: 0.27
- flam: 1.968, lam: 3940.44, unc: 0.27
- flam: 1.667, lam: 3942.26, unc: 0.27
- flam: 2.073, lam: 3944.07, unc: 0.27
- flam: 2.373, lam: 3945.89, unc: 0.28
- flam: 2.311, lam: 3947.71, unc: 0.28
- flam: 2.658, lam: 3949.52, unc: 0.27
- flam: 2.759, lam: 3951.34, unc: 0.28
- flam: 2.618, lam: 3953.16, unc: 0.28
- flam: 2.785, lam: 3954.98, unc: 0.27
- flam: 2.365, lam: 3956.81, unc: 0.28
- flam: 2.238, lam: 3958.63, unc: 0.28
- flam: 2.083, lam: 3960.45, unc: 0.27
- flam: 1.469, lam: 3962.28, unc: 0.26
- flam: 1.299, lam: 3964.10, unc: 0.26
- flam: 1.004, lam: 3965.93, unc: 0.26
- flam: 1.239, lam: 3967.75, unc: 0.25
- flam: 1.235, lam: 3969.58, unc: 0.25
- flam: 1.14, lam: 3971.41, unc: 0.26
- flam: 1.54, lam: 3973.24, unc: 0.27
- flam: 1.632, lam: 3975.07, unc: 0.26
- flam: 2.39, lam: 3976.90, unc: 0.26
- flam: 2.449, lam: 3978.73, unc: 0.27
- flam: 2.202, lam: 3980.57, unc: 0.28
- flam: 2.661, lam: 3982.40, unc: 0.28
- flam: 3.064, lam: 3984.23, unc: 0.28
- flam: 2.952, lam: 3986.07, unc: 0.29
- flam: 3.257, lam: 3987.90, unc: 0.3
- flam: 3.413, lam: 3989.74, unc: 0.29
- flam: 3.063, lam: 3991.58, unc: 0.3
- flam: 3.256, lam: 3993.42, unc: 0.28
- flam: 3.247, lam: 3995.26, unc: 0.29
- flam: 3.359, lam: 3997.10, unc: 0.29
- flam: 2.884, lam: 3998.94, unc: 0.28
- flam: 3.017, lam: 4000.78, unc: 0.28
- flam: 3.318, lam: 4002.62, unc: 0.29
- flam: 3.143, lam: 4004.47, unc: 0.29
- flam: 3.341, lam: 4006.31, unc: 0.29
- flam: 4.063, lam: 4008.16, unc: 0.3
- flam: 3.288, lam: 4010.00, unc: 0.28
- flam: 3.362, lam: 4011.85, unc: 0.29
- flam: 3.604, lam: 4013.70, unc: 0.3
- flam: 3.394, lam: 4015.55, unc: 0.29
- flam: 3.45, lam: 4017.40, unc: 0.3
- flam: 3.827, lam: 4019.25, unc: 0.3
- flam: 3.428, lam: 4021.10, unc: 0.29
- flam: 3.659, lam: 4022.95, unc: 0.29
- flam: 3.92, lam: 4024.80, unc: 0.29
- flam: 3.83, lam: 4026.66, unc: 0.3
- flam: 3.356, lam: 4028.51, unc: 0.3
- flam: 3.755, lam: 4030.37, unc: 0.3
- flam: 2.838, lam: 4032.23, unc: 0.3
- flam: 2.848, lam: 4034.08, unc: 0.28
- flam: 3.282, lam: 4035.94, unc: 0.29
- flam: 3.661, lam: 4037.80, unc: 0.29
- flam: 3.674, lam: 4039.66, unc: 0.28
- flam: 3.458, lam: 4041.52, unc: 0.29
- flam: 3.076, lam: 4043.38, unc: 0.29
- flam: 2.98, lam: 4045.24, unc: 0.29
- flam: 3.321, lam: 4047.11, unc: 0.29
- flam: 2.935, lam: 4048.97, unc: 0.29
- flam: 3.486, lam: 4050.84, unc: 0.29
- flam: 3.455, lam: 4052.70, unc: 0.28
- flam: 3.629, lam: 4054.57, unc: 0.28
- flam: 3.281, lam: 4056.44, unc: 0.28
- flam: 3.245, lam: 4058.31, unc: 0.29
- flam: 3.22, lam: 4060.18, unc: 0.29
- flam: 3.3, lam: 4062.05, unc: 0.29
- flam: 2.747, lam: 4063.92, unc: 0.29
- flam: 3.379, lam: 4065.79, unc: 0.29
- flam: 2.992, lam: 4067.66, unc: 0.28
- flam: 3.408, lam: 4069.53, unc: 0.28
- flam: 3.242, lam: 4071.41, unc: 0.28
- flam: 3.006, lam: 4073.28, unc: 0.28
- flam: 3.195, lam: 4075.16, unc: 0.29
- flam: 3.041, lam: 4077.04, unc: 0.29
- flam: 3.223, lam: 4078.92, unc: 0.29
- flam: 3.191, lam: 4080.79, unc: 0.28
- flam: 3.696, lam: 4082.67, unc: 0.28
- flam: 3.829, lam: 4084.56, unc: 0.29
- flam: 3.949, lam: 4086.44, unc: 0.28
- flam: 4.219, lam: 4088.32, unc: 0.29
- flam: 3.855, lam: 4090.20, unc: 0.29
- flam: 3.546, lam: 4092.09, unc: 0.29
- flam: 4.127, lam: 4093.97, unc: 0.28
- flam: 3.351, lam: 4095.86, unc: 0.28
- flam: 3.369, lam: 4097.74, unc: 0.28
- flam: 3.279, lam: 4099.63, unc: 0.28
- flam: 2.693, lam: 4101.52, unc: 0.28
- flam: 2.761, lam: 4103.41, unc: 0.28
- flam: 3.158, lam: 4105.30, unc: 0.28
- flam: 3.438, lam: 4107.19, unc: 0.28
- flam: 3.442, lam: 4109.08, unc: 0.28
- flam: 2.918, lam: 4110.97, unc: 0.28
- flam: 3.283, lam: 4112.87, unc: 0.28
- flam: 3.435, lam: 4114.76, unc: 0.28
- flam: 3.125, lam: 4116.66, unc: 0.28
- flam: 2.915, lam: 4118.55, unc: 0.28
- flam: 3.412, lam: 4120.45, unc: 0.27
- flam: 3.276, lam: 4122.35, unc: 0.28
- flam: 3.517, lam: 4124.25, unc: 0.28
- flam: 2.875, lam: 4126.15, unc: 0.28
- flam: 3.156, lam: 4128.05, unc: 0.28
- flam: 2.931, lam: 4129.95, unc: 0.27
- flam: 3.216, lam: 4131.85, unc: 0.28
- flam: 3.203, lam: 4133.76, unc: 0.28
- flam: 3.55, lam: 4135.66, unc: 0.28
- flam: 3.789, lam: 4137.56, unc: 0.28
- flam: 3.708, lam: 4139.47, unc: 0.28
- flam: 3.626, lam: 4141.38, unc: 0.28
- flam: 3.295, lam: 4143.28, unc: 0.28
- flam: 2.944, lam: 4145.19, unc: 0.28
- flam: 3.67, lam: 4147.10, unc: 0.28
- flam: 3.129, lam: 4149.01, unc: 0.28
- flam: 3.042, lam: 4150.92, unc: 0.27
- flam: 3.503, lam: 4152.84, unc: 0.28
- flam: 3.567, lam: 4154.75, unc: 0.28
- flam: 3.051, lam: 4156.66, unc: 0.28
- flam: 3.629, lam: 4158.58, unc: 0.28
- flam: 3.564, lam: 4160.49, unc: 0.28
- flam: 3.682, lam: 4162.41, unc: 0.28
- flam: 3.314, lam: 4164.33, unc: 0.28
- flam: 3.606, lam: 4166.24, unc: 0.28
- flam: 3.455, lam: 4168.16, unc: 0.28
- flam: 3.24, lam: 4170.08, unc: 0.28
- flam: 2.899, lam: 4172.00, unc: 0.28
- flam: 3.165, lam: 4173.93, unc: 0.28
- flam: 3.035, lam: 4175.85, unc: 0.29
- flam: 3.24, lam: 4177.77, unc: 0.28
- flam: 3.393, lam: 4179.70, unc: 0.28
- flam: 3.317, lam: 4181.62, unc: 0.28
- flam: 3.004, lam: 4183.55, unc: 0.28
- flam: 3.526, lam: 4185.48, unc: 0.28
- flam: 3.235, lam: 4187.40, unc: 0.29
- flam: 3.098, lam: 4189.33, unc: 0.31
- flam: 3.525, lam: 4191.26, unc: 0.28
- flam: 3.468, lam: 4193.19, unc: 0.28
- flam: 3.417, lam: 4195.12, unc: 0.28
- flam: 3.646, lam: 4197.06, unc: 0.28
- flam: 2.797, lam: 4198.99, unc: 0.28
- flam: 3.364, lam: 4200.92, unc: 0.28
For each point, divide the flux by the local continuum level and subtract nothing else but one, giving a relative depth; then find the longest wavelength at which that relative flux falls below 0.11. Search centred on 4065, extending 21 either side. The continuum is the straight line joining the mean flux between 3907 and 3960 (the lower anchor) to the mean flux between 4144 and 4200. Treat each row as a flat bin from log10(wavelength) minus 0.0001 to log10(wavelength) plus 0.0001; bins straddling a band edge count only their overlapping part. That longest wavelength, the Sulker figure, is 4077.04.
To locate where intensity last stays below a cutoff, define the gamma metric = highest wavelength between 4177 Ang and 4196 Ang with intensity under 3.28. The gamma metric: 4189.33 Ang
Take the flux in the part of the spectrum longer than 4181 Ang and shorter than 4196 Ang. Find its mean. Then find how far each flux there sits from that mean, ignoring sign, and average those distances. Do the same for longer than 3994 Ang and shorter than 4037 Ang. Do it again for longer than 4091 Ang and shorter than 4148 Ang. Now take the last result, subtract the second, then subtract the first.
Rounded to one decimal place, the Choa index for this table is -0.2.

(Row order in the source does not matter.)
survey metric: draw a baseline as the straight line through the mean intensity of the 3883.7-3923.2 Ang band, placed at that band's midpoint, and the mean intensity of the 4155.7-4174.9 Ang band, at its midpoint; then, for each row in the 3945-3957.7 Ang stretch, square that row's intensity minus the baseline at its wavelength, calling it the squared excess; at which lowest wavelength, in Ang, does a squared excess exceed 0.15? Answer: 3951.34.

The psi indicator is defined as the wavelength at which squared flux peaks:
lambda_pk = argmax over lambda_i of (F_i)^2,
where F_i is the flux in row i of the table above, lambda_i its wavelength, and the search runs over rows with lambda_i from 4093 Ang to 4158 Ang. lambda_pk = 4093.97 Ang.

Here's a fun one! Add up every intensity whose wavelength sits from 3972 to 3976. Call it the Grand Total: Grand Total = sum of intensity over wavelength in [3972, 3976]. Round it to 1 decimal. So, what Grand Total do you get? 3.2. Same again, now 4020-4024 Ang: 7.1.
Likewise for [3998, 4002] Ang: 5.9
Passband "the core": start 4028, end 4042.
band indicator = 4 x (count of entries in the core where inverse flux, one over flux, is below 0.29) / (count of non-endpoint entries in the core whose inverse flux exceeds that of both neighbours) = 16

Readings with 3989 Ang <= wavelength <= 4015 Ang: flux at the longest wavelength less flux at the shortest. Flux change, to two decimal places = 0.19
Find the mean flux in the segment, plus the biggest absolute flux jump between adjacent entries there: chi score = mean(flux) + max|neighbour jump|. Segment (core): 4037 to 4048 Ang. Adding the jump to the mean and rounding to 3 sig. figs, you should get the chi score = 3.74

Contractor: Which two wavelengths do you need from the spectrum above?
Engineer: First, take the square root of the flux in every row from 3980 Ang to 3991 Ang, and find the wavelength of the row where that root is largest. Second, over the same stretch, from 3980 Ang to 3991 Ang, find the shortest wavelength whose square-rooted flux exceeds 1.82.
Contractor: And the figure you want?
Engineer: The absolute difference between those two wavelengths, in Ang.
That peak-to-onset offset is 0.0 Ang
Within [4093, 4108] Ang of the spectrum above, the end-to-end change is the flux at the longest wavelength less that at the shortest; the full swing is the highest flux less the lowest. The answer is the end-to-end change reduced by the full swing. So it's -2.1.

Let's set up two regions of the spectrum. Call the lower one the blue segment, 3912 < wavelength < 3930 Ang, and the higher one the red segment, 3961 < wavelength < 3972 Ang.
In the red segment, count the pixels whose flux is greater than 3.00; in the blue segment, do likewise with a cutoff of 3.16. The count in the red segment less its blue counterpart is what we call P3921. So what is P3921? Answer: 0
